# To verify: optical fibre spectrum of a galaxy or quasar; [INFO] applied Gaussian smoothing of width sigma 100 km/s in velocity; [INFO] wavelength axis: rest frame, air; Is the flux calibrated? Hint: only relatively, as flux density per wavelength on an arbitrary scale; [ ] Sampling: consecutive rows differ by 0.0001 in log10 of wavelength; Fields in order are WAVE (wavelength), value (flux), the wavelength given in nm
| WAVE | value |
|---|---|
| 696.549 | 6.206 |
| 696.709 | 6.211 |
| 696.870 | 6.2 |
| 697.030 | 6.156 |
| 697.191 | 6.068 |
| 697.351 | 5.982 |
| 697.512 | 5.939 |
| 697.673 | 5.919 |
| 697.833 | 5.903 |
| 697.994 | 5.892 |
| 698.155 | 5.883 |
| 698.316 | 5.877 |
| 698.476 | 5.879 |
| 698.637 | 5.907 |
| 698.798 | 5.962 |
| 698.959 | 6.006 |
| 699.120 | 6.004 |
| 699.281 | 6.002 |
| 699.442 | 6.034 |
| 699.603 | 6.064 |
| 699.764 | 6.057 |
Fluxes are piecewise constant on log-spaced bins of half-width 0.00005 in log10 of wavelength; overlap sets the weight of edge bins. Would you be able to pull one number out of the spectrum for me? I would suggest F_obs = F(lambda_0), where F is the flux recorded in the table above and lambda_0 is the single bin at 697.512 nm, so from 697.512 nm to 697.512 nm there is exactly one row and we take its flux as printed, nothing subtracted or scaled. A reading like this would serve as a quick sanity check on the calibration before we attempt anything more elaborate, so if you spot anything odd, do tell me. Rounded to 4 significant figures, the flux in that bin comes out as 5.939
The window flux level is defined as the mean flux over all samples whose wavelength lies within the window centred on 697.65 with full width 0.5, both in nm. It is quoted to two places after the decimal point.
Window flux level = 5.92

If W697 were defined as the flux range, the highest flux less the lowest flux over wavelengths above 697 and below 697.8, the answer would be 0.237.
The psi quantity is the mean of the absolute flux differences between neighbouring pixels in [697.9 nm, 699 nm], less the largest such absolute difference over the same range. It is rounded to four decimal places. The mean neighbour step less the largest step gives -0.0310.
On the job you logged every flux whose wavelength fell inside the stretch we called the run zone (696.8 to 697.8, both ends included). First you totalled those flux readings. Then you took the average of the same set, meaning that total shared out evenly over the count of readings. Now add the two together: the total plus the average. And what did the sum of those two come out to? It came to 42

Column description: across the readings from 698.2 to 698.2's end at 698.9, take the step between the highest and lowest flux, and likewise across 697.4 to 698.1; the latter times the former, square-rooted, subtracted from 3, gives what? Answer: 2.937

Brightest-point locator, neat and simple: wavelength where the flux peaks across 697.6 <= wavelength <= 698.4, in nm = 697.673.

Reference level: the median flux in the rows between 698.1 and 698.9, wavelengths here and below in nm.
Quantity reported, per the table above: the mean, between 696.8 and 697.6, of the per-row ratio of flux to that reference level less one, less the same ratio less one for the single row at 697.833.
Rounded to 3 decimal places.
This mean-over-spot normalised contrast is 0.028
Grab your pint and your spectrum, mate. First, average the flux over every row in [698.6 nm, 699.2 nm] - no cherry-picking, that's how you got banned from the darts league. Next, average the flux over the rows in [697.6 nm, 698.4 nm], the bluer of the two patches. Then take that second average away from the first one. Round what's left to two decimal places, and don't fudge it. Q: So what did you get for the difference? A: 0.07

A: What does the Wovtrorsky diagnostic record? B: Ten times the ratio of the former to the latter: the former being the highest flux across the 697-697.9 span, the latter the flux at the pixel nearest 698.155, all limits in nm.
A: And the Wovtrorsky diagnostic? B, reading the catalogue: 10.5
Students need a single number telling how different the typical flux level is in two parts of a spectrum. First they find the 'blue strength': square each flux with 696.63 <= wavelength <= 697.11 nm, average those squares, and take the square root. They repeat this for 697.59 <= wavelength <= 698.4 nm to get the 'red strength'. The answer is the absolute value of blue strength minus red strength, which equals 0.29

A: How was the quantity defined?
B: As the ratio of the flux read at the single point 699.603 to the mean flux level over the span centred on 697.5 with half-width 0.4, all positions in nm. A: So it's 1.017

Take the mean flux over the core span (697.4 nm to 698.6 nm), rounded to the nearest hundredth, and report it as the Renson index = 5.90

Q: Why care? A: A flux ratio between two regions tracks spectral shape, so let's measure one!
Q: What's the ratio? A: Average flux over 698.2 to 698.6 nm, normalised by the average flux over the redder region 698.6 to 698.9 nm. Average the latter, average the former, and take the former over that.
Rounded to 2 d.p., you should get 0.99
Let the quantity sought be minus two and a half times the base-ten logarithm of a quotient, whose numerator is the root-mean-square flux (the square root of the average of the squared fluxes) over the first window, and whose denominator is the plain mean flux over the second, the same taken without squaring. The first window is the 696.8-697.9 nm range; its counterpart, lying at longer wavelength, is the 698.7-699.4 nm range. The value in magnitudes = -0.006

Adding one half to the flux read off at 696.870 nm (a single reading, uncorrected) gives 6.70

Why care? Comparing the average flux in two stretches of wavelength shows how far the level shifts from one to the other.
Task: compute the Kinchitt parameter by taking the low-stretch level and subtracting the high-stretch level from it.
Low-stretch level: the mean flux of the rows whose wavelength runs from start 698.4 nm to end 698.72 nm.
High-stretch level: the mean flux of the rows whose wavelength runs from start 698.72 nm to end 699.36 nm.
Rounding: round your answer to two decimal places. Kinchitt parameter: -0.10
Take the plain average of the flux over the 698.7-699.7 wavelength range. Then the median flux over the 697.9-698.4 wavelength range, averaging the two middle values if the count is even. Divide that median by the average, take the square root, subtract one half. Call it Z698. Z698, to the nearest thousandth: 0.489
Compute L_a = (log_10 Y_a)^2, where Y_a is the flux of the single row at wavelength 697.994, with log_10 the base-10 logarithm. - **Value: 0.593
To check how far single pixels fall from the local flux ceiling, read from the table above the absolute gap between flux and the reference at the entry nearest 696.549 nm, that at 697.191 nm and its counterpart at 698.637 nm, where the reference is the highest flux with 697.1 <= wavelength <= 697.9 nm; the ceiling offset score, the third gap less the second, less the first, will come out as 0.02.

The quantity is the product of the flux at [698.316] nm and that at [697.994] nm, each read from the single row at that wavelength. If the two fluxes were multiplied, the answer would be 34.6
